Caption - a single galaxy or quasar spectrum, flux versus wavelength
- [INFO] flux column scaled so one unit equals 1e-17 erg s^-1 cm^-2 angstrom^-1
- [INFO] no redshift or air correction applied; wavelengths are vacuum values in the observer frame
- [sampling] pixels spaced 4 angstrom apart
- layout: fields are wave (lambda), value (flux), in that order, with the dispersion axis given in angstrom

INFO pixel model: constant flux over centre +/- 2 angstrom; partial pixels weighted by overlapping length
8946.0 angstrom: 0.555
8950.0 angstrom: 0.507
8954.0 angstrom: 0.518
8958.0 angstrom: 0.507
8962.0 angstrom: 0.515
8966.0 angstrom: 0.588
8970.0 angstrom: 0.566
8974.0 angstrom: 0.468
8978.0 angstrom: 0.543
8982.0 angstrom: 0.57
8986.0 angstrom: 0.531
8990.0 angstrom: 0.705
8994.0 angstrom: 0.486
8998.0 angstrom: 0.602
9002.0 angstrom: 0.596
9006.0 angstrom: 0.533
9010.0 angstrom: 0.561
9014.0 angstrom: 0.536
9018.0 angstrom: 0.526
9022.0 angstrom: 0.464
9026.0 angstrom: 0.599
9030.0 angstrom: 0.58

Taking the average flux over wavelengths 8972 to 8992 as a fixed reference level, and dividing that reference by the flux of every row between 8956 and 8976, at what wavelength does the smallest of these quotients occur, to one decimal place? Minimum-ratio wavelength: 8966.0 angstrom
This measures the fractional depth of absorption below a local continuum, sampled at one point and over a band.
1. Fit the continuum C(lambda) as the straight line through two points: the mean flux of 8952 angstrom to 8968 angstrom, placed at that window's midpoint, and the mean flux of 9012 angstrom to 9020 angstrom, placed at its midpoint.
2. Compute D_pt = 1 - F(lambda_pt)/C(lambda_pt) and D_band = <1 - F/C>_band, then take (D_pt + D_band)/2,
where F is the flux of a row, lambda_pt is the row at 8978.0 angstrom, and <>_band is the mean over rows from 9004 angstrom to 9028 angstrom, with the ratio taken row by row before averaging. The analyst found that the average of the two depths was -0.016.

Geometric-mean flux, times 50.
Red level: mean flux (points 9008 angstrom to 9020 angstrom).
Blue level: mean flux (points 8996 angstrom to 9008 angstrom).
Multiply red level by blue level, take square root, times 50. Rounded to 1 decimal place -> 27.9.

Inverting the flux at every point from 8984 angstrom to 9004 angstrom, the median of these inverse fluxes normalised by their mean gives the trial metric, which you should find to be 0.96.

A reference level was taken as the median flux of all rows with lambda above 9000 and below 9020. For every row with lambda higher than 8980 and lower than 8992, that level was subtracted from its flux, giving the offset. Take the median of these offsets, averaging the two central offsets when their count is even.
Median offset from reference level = 0.034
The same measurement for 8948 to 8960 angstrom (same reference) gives -0.029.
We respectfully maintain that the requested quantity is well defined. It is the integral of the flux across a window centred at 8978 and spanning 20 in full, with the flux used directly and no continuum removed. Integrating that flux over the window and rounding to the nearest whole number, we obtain 11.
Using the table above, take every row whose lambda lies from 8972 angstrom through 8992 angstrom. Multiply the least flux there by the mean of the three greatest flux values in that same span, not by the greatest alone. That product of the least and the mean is 0.284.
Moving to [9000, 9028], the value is 0.272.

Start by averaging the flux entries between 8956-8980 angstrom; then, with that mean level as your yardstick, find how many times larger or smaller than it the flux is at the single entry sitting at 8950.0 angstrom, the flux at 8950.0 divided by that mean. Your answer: 0.95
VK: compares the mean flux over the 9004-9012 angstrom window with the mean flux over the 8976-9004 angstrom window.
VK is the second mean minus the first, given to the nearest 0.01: 0.03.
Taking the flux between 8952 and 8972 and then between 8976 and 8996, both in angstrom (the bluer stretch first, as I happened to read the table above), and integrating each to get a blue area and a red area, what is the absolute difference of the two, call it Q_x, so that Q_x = 0.6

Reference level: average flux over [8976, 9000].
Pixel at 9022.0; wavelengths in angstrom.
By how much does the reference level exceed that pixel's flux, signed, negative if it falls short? 0.11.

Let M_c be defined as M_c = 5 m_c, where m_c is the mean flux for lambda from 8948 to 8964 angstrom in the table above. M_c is 2.56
